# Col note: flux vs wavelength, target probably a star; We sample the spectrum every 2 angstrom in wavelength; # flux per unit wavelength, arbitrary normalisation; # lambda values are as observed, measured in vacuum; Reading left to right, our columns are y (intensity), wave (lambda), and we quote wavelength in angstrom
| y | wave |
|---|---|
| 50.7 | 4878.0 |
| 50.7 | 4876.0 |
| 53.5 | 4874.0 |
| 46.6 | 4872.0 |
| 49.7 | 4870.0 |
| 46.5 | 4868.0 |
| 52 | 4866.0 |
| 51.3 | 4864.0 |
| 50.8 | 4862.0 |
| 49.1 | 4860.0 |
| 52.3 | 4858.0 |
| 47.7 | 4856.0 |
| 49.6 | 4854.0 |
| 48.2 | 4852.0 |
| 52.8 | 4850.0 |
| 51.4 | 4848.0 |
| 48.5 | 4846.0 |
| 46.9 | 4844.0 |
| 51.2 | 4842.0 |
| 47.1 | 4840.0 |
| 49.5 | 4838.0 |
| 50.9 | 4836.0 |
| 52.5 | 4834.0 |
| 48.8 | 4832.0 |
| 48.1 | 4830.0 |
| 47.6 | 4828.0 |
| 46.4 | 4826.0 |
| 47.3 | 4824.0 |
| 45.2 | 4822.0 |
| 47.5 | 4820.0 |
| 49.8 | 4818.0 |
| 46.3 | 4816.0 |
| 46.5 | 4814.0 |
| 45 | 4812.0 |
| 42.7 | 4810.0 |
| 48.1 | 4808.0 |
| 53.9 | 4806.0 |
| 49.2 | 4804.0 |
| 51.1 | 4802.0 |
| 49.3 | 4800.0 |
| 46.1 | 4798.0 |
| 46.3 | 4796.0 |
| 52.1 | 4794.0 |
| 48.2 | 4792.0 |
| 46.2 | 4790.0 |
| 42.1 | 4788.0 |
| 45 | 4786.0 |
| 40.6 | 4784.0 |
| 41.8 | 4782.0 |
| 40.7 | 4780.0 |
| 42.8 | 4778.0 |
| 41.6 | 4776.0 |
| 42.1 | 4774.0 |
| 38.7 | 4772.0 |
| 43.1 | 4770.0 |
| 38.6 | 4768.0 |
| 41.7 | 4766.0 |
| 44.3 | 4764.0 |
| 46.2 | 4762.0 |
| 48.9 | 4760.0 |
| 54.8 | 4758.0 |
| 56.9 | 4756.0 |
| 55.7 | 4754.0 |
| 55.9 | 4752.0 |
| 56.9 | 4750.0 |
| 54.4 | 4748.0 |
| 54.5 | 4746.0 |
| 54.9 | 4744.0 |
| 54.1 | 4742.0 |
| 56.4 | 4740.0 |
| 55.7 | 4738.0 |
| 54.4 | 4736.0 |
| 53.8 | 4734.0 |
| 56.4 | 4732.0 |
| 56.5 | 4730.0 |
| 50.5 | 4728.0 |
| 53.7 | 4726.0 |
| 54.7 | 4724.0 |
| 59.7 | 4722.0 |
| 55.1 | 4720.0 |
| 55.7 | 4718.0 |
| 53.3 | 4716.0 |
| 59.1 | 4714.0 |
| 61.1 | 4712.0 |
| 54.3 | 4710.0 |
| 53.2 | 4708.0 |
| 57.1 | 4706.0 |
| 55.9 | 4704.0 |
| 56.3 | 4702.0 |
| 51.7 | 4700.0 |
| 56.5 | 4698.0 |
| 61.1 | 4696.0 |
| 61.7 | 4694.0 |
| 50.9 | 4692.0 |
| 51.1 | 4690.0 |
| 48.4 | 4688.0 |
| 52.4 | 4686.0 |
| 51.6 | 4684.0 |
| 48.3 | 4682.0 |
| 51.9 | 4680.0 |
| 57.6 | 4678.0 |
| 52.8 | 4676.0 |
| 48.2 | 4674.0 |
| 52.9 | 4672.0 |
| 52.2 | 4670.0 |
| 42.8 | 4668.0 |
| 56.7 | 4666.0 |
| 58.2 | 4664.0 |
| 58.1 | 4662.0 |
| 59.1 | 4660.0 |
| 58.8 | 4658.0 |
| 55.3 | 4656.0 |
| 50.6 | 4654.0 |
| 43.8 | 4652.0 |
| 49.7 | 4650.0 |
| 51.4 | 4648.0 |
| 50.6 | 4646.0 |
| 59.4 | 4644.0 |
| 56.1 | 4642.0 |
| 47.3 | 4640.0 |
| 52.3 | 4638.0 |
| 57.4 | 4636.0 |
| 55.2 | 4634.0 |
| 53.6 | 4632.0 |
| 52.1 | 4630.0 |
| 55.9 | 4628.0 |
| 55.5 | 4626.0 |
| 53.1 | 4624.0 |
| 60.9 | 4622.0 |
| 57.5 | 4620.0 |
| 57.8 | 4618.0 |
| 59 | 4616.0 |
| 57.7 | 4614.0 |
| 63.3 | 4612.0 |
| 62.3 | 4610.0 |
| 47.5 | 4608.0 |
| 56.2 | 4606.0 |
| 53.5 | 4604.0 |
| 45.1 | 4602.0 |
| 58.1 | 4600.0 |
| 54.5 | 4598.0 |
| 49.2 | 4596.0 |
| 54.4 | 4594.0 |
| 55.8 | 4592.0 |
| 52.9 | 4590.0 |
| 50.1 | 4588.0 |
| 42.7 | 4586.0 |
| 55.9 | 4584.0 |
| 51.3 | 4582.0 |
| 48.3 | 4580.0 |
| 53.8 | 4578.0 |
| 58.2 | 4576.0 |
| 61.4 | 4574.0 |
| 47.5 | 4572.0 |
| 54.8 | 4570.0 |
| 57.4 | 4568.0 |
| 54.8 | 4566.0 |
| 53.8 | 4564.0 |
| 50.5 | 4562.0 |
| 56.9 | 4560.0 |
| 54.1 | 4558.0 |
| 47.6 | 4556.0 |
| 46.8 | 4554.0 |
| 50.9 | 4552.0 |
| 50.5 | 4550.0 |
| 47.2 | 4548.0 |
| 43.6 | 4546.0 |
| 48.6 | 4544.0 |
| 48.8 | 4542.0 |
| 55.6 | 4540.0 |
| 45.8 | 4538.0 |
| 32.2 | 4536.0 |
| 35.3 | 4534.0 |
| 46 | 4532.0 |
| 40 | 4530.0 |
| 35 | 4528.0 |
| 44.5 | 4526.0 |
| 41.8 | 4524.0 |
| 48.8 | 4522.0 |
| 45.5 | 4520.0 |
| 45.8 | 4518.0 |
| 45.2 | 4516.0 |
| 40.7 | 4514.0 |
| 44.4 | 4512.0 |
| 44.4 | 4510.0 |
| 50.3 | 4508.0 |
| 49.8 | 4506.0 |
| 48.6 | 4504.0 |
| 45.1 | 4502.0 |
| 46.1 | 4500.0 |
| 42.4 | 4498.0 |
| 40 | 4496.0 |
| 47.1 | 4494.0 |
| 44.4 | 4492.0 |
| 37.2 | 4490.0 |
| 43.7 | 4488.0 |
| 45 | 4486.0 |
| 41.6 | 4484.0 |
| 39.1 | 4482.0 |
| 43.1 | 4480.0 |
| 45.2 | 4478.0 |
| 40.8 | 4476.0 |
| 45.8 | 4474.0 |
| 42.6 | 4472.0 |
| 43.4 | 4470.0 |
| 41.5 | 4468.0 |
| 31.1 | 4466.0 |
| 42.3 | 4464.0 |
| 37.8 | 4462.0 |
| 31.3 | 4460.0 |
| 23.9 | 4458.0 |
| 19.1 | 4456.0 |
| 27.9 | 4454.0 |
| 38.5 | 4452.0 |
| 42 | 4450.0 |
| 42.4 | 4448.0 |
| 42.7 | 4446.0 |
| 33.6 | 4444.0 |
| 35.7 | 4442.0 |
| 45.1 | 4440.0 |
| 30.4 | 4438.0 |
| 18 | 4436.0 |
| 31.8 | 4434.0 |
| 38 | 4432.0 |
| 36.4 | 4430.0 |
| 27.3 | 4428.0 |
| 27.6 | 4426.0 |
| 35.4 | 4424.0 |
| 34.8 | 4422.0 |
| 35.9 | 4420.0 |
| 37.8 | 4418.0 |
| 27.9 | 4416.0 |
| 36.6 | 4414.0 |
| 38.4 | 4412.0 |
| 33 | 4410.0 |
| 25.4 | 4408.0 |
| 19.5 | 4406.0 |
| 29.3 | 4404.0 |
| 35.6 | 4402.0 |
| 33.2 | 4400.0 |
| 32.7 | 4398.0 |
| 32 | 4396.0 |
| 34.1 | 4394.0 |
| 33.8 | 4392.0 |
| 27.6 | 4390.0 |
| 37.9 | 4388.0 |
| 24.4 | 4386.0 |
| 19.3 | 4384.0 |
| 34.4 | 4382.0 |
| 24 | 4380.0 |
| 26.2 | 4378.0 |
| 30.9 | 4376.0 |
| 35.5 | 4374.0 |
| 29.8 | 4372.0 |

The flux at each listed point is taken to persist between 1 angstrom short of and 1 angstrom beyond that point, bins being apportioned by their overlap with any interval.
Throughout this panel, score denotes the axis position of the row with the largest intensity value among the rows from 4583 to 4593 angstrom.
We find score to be 4584.0 angstrom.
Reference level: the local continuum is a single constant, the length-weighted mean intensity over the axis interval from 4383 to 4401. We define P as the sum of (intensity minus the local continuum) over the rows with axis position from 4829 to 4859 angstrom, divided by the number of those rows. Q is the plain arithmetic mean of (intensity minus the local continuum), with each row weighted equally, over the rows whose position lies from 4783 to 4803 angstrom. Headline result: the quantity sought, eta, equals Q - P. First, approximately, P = 19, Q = 16.1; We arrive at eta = -3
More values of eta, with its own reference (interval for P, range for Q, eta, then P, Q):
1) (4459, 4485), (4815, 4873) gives 9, 10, 18.5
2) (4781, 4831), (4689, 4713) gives 9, 16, 25.4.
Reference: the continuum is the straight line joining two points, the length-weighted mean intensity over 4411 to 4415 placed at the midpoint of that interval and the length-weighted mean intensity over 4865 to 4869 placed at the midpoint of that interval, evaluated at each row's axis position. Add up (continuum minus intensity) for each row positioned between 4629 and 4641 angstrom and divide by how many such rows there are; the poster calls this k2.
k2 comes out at -9.7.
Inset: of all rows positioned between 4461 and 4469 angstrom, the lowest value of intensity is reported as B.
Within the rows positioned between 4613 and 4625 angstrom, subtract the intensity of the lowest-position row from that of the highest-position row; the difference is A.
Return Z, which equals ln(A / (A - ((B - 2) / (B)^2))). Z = -0.0065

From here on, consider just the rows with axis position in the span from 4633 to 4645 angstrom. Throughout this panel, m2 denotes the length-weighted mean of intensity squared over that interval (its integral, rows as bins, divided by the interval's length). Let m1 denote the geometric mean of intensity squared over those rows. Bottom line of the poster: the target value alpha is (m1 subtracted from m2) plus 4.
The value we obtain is 35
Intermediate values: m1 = 2967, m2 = 2998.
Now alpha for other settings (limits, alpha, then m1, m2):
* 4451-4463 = 104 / 834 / 934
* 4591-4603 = 43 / 2773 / 2812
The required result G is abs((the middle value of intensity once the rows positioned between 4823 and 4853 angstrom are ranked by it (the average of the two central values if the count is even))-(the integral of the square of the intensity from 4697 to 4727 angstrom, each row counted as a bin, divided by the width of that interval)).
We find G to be 3074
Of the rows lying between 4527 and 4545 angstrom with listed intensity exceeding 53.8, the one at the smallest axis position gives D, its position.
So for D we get 4540.0 angstrom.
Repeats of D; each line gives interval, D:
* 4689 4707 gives 4694.0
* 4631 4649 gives 4634.0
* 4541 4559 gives 4558.0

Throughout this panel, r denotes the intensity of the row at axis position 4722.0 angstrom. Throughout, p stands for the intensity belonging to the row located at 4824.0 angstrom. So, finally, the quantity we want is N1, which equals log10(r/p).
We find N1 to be 0.10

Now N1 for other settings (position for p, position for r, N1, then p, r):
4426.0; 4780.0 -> 0.17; 27.6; 40.7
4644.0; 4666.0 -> -0.02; 59.4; 56.7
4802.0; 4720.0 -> 0.03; 51.1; 55.1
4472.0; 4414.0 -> -0.07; 42.6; 36.6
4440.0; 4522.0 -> 0.03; 45.1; 48.8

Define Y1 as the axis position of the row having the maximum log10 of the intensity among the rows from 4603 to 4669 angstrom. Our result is 4612.0 angstrom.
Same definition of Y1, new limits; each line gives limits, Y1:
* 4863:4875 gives 4874.0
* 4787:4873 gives 4806.0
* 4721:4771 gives 4722.0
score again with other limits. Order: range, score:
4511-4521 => 4518.0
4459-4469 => 4464.0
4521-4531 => 4522.0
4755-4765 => 4756.0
